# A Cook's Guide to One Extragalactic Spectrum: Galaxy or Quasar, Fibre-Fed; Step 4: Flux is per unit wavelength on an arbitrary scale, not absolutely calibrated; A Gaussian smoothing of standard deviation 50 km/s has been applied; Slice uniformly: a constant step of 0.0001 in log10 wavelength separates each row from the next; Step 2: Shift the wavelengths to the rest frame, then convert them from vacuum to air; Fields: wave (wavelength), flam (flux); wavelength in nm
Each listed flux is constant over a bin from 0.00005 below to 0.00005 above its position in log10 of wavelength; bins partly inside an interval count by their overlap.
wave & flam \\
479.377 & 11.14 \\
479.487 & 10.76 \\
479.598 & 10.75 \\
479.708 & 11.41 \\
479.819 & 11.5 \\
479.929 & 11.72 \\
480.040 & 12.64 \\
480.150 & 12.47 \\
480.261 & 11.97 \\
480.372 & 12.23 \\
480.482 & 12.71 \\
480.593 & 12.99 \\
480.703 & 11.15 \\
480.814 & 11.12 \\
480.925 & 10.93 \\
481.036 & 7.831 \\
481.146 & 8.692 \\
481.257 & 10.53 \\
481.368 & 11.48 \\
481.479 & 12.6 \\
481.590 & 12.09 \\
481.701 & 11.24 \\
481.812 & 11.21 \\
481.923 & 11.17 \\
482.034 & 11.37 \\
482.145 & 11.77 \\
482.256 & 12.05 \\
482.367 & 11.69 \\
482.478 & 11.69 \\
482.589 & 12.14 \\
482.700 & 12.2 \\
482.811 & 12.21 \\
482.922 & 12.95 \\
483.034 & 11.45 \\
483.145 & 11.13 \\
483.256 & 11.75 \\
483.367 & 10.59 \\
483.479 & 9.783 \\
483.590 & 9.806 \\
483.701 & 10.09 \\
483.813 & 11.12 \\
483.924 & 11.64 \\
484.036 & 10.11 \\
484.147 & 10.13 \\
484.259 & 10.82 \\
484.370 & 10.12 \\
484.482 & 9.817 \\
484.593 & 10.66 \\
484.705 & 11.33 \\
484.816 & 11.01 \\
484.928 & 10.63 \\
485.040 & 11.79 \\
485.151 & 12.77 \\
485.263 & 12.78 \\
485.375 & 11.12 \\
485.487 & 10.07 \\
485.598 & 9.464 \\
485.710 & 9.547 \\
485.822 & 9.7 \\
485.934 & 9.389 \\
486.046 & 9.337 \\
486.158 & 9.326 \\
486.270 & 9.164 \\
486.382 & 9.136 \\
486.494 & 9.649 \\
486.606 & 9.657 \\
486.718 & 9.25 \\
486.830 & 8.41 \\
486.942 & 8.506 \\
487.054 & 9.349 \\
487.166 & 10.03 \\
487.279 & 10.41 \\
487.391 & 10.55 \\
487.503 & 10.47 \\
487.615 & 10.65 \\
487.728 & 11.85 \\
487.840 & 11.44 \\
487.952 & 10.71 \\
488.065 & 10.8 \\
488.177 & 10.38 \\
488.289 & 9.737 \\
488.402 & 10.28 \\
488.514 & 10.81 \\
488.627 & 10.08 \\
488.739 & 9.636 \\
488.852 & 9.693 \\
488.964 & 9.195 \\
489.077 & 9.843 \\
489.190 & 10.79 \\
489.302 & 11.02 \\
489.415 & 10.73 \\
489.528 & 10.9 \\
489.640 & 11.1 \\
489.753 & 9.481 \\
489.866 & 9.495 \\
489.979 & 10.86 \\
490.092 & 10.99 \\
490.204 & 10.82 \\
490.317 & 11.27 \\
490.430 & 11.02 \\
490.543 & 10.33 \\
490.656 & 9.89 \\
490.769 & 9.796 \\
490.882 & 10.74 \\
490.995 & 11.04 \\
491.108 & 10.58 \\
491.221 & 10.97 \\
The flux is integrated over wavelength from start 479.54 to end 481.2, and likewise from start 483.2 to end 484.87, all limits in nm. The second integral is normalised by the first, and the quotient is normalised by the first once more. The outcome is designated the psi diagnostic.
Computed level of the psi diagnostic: 0.050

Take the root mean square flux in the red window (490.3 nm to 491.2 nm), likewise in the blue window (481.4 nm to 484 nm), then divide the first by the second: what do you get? 0.922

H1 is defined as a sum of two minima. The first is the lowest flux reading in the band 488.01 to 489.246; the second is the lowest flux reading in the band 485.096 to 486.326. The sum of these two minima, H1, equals 18.4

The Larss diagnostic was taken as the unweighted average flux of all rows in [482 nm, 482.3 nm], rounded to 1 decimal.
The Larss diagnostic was 11.7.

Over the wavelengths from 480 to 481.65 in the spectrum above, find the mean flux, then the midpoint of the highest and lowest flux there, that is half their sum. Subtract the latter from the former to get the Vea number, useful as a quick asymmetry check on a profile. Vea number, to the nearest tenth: 1.0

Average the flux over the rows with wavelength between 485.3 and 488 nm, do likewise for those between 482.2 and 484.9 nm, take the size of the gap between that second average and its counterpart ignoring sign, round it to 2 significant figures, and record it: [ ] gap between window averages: 1.2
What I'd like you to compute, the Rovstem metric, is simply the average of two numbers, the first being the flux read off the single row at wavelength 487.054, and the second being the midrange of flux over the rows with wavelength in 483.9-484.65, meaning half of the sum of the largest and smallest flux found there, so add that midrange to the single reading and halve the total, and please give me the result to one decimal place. 10.0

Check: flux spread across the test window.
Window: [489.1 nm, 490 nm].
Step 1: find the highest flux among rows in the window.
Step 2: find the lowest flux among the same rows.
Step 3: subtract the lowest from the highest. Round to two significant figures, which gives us 1.6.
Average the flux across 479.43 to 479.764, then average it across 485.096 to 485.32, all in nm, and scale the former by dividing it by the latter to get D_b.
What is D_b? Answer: 0.86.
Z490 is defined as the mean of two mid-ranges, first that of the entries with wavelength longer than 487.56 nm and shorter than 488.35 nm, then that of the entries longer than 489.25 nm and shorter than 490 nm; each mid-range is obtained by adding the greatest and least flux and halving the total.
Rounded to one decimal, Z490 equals 10.5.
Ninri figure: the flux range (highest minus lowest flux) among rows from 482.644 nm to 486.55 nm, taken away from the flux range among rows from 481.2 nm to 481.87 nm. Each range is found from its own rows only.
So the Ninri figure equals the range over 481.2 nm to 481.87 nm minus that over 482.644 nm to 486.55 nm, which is -1.7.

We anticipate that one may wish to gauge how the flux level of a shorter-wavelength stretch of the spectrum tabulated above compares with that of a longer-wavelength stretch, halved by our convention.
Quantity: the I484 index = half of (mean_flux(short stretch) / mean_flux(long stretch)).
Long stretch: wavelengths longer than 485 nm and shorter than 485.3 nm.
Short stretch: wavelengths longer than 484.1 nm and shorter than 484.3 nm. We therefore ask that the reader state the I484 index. 0.42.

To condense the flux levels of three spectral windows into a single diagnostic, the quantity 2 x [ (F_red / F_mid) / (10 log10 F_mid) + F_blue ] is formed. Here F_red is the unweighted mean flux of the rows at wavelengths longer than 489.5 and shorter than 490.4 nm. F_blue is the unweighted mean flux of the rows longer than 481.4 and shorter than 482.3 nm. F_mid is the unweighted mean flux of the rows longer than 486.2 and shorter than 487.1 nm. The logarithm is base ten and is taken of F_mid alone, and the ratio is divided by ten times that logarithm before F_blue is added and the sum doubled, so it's 23.6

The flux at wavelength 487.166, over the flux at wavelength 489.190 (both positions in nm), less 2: -1.07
